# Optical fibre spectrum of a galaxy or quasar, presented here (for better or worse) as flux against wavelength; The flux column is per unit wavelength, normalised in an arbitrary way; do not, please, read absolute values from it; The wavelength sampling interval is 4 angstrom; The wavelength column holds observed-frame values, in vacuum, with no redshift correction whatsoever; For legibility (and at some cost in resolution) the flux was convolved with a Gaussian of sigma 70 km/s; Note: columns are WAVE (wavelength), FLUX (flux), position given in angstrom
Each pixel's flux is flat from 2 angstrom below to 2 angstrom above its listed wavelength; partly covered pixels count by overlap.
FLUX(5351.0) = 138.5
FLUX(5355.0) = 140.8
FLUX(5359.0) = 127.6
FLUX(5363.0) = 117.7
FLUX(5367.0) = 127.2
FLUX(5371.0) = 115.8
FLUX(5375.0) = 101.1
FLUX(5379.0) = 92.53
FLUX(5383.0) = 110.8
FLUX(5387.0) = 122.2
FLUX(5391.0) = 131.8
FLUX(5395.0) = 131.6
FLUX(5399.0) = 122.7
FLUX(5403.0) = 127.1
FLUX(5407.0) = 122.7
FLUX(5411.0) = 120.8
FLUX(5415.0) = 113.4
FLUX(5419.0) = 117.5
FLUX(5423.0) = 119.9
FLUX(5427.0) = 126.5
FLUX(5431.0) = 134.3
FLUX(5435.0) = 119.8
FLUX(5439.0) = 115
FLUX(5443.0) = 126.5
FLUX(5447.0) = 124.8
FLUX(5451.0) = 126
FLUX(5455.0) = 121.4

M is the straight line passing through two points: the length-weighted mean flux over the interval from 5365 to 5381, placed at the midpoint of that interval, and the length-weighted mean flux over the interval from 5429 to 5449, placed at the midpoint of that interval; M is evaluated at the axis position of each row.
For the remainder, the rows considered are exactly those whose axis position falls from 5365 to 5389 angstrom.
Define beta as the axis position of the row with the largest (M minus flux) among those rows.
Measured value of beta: 5379.0 angstrom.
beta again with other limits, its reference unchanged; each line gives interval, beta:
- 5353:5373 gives 5371.0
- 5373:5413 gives 5379.0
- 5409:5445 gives 5439.0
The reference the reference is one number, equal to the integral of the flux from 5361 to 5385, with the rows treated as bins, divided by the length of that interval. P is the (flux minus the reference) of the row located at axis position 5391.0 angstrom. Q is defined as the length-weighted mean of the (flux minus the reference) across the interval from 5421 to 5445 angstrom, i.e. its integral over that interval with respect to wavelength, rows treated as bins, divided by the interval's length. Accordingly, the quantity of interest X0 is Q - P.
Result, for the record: -8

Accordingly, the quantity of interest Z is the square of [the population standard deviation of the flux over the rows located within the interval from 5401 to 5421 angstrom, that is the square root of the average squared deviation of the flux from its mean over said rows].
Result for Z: 22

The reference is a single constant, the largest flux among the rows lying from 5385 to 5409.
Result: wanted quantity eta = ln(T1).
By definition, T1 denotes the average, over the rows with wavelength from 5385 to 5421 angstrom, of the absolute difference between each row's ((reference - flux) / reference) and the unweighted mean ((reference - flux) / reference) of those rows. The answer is -3.4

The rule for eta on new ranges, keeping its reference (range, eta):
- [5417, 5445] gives -3.2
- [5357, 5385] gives -2.6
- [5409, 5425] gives -4.0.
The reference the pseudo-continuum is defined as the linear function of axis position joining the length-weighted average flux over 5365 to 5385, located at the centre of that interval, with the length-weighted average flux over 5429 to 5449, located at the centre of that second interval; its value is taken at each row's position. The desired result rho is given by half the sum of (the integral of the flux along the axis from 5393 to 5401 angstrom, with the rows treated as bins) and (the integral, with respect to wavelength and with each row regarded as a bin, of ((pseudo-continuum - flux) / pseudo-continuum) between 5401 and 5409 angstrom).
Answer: 508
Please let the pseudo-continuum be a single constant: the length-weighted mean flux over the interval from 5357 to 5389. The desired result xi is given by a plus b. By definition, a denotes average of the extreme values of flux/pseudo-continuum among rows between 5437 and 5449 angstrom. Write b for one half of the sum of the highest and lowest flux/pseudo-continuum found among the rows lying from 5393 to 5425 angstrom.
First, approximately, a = 1.06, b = 1.07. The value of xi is 2.13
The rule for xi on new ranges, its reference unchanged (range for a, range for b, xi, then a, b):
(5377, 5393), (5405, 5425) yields 2.01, 0.98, 1.03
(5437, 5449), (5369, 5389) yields 1.99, 1.06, 0.94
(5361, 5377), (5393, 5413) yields 2.10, 1.00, 1.10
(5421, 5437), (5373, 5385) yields 2.00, 1.11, 0.89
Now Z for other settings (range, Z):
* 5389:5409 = 16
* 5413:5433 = 54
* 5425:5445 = 43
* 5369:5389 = 111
